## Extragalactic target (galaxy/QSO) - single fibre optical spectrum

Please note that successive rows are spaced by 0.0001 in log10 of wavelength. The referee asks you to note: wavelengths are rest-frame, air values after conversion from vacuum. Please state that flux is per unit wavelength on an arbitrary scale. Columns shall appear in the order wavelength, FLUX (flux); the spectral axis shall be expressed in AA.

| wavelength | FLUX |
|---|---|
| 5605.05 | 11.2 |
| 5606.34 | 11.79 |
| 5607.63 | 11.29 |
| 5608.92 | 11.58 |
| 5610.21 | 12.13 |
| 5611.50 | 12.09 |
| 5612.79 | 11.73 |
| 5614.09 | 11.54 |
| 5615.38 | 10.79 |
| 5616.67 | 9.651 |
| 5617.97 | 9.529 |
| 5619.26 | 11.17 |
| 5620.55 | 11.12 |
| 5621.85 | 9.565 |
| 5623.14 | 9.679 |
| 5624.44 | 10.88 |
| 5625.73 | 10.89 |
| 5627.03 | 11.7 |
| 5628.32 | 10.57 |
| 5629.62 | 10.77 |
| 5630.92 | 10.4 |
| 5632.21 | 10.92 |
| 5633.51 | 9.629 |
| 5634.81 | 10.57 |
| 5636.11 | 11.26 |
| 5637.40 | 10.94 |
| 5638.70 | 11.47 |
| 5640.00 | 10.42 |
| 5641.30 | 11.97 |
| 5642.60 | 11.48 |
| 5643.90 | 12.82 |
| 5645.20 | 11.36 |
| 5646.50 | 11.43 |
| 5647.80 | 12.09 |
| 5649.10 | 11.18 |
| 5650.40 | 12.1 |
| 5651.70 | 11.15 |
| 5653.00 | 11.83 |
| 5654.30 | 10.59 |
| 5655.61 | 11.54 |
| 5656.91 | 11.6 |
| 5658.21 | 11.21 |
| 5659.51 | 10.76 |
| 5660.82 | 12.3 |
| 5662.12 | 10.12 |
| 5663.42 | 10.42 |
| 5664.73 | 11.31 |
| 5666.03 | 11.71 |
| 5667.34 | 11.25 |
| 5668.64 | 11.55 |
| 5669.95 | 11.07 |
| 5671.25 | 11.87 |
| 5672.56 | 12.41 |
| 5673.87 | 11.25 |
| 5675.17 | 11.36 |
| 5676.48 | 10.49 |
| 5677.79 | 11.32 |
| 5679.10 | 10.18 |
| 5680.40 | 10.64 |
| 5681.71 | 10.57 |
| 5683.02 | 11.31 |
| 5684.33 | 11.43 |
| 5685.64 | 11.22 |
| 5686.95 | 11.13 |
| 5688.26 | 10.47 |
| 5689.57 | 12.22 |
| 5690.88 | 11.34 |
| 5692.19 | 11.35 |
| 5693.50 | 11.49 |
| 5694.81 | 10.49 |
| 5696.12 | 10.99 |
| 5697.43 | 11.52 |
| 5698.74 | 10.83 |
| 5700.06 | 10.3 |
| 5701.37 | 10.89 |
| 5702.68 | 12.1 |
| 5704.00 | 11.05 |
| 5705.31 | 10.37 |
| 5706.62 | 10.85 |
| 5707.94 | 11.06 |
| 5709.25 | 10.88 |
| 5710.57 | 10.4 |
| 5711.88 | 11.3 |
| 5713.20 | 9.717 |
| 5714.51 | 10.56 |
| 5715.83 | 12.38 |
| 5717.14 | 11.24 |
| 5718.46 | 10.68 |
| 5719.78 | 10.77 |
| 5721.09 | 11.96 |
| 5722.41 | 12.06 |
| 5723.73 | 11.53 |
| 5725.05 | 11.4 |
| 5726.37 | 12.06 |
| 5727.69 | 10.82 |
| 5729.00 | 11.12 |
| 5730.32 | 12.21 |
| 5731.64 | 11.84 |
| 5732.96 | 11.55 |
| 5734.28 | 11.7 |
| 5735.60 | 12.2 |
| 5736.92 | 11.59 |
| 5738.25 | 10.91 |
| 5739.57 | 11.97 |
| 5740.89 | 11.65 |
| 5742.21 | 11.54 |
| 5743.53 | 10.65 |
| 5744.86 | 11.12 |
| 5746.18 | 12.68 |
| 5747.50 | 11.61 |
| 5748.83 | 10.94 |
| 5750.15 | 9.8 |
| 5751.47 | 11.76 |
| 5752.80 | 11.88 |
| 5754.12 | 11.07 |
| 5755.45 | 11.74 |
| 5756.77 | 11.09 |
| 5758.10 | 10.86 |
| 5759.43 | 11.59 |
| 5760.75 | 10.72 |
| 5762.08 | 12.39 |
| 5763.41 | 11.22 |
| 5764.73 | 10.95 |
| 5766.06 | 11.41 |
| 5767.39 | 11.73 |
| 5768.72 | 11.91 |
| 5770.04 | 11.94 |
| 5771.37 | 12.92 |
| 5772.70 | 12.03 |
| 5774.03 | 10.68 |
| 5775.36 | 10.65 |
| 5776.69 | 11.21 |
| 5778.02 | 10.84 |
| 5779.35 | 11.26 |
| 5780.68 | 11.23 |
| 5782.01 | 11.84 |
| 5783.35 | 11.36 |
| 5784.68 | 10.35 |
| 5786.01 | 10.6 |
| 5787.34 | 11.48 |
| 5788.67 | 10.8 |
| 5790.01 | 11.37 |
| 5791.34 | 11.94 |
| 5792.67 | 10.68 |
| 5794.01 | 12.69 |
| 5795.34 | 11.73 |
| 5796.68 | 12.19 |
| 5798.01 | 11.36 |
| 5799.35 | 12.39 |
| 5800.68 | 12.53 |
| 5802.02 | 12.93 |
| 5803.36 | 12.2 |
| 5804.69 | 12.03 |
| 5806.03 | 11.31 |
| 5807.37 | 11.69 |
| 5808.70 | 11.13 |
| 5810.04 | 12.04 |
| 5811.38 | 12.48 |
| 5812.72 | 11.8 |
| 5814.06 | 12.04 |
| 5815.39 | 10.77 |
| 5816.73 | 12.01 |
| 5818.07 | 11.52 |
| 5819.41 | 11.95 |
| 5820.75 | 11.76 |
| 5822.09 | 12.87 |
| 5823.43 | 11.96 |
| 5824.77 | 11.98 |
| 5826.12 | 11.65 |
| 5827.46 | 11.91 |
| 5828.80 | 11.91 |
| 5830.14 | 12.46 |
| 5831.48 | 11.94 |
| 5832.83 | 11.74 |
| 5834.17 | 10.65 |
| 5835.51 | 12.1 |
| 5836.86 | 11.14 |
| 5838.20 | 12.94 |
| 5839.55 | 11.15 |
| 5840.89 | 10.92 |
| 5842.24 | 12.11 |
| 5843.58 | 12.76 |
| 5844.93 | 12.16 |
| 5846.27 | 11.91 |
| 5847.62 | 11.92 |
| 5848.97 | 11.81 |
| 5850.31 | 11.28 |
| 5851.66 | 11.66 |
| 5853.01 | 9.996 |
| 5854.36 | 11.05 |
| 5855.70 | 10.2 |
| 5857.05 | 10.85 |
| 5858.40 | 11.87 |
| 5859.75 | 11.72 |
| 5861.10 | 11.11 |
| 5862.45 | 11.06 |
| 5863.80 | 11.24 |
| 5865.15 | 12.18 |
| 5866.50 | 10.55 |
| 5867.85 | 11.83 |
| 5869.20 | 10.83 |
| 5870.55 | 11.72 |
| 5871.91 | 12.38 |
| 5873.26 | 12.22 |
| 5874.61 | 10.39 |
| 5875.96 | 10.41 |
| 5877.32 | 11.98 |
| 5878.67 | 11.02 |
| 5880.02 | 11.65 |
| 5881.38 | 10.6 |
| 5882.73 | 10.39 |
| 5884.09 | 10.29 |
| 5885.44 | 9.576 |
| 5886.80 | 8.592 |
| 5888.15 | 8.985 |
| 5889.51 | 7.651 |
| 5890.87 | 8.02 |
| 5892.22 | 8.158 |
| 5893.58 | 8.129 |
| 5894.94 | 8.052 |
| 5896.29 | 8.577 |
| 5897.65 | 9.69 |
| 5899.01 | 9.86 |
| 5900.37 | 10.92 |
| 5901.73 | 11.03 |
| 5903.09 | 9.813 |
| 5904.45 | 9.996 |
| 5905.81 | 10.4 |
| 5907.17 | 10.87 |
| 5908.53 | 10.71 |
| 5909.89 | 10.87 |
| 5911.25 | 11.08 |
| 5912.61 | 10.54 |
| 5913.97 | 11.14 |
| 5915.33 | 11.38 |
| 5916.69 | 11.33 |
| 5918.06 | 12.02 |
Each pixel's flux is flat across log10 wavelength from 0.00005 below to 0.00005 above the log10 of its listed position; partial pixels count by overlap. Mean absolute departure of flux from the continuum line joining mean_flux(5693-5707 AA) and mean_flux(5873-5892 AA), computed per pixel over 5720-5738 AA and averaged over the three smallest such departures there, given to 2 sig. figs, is 0.28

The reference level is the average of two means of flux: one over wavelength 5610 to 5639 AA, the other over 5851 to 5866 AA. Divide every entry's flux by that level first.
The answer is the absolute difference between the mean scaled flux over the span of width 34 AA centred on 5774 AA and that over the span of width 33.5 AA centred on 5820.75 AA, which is 0.042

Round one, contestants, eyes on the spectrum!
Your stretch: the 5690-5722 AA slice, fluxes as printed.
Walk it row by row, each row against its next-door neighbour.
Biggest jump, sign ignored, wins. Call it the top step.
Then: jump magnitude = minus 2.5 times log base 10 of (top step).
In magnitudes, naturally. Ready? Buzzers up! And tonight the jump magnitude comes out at -0.65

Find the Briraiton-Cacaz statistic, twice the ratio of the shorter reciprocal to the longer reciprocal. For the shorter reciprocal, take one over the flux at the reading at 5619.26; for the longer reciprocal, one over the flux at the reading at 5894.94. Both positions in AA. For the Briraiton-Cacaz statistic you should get 1.4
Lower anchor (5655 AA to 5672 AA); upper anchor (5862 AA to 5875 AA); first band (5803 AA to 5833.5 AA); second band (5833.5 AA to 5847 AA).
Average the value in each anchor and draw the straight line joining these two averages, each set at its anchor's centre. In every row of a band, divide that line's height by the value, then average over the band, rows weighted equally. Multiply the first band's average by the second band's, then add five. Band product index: 5.94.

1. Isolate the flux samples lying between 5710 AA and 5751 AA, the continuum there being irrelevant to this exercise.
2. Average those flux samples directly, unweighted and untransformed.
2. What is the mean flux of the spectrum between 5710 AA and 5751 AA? 11.4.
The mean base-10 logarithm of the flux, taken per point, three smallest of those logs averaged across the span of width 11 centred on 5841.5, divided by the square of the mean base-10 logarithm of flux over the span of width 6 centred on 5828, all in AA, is 0.90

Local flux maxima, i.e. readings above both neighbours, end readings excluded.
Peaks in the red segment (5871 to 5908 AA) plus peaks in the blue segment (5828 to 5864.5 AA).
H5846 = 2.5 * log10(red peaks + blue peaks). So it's 2.78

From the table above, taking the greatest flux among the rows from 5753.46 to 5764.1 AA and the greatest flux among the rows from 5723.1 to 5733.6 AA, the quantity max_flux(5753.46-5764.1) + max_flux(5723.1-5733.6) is 24.6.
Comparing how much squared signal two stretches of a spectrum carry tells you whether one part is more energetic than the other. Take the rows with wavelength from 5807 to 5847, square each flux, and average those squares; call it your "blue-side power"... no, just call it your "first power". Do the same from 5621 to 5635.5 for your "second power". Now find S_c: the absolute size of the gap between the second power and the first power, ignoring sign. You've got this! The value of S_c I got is 30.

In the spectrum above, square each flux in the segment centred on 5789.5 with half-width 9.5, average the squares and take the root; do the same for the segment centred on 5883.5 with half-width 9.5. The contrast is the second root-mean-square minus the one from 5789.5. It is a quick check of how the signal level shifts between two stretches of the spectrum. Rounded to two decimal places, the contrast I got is -1.49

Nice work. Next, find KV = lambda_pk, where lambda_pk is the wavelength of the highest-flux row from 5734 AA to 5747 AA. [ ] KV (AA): 5746.18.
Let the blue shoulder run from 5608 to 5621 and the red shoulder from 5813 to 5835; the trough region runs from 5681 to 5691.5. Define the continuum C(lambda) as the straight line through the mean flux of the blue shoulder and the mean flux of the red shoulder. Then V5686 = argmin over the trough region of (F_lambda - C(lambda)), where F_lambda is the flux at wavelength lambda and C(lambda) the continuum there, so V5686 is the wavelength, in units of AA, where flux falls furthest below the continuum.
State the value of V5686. 5688.26 AA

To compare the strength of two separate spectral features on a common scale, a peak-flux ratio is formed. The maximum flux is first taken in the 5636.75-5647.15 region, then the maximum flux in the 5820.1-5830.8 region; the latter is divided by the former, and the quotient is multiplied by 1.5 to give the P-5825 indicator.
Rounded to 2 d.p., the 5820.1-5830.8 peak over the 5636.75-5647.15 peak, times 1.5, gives 1.51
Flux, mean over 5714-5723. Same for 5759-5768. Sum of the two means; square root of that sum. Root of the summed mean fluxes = 4.78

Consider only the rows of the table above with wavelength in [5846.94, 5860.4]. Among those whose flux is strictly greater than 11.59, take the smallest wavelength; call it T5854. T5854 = 5847.62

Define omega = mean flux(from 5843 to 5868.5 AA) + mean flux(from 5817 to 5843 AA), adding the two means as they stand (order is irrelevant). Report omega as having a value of 23.25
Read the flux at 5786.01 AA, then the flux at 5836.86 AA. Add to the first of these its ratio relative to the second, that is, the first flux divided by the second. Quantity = 11.6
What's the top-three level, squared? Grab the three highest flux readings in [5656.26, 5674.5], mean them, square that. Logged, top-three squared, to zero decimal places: 149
